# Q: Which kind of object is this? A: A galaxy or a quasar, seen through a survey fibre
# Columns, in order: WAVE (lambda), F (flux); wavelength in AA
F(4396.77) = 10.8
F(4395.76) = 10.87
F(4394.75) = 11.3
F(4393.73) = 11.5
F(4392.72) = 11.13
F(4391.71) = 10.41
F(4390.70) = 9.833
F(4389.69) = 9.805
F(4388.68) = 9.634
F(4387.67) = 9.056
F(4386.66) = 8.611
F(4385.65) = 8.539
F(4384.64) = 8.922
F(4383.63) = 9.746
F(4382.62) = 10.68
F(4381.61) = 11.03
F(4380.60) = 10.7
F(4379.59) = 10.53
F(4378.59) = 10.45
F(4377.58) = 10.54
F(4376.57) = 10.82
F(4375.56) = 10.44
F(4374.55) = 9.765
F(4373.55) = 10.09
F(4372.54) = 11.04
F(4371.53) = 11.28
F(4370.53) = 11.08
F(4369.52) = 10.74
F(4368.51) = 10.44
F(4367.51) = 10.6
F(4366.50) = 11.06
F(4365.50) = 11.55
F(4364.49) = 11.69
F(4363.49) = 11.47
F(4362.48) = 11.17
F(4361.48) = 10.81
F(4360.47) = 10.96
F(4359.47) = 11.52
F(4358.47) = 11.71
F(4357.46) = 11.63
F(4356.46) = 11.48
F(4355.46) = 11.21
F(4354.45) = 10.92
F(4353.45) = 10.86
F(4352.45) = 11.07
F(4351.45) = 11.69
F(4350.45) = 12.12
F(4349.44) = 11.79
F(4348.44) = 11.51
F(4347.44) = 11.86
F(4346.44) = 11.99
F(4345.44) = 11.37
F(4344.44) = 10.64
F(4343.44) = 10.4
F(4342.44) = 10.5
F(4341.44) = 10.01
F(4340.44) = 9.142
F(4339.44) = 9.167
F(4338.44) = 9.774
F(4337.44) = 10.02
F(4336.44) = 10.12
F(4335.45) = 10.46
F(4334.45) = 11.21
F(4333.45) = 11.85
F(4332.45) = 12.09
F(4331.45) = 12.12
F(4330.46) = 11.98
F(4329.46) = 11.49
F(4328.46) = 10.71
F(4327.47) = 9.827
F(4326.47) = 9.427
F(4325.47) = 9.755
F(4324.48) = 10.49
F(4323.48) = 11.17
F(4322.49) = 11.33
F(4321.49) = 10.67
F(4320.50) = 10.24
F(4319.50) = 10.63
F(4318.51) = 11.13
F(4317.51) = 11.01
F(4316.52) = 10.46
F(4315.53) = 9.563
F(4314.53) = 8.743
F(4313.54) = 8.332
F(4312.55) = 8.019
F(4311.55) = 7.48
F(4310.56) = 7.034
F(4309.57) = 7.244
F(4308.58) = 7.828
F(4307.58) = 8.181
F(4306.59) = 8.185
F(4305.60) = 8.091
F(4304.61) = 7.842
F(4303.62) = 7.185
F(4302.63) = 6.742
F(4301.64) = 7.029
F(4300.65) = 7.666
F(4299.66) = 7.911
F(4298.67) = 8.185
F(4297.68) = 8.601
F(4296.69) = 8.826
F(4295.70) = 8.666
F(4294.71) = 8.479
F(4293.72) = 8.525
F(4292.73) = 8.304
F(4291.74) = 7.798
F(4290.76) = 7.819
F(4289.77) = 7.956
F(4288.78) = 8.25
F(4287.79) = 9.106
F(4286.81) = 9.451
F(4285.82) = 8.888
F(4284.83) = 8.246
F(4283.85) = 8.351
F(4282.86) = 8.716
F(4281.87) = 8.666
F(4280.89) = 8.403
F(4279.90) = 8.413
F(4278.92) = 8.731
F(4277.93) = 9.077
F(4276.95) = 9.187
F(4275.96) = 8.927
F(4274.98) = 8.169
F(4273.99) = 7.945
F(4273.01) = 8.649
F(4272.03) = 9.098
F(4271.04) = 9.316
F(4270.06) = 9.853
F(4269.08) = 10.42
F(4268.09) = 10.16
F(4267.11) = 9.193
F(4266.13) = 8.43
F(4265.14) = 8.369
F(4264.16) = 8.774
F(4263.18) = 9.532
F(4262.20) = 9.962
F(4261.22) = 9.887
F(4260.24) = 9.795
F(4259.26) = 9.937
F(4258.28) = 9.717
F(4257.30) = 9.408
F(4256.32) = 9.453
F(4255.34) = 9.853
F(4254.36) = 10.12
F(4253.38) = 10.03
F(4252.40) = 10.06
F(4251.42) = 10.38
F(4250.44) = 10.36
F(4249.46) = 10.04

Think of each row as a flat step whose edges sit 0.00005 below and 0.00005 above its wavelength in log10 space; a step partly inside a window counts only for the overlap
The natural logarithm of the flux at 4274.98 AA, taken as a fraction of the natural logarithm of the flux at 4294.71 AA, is 0.98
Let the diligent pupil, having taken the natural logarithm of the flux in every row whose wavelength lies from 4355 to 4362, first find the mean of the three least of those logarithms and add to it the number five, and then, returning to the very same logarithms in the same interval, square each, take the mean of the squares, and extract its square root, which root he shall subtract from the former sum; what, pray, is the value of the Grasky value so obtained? 4.97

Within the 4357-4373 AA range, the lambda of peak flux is 4358.47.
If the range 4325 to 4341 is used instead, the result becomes 4331.45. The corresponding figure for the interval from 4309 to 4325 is 4322.49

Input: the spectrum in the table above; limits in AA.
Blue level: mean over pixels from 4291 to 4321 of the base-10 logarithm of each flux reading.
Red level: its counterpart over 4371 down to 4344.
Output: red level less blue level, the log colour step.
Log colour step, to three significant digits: 0.129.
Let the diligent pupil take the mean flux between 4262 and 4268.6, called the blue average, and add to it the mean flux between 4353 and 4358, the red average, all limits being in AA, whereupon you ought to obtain 20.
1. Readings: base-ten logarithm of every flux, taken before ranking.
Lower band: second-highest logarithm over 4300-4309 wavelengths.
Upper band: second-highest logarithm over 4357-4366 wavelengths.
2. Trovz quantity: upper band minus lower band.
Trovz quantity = 0.16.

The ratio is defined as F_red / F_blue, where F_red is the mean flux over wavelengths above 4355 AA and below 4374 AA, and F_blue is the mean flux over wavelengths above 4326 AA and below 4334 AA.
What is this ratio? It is 1.00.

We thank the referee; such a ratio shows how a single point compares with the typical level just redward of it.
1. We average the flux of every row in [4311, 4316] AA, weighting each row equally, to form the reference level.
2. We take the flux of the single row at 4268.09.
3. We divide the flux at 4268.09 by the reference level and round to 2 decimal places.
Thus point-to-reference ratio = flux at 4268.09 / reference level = 1.21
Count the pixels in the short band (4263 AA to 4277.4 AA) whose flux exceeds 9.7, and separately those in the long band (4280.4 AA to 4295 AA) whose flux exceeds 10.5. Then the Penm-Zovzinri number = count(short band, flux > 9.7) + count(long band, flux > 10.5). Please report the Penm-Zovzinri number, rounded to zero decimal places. 3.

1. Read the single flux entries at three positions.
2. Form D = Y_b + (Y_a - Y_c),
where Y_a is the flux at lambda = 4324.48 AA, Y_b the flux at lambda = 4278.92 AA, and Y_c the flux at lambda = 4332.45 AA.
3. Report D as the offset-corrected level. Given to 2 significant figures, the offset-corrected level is 7.1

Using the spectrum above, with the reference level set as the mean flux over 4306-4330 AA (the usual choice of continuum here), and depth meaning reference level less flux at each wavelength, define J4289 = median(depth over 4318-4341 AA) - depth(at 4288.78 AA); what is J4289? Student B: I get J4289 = -2.4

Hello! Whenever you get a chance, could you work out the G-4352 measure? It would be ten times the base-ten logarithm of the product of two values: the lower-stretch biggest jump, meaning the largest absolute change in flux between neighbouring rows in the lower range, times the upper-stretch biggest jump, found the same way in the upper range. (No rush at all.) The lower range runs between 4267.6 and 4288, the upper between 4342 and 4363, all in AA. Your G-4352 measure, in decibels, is -2.6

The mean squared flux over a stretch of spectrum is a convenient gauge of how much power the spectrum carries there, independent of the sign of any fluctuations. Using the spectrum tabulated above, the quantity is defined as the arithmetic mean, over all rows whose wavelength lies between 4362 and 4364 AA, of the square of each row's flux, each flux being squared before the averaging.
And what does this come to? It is 128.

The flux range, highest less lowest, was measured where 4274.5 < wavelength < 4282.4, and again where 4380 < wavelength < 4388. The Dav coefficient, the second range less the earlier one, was 1.5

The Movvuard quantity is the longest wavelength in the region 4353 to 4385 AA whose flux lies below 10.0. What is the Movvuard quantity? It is 4384.64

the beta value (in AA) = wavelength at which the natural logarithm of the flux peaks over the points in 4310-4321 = 4318.51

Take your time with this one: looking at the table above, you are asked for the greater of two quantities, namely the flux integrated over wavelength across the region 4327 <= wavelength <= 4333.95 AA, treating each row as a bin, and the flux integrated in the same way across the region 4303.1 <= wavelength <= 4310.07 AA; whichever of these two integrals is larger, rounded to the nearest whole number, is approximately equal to 80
